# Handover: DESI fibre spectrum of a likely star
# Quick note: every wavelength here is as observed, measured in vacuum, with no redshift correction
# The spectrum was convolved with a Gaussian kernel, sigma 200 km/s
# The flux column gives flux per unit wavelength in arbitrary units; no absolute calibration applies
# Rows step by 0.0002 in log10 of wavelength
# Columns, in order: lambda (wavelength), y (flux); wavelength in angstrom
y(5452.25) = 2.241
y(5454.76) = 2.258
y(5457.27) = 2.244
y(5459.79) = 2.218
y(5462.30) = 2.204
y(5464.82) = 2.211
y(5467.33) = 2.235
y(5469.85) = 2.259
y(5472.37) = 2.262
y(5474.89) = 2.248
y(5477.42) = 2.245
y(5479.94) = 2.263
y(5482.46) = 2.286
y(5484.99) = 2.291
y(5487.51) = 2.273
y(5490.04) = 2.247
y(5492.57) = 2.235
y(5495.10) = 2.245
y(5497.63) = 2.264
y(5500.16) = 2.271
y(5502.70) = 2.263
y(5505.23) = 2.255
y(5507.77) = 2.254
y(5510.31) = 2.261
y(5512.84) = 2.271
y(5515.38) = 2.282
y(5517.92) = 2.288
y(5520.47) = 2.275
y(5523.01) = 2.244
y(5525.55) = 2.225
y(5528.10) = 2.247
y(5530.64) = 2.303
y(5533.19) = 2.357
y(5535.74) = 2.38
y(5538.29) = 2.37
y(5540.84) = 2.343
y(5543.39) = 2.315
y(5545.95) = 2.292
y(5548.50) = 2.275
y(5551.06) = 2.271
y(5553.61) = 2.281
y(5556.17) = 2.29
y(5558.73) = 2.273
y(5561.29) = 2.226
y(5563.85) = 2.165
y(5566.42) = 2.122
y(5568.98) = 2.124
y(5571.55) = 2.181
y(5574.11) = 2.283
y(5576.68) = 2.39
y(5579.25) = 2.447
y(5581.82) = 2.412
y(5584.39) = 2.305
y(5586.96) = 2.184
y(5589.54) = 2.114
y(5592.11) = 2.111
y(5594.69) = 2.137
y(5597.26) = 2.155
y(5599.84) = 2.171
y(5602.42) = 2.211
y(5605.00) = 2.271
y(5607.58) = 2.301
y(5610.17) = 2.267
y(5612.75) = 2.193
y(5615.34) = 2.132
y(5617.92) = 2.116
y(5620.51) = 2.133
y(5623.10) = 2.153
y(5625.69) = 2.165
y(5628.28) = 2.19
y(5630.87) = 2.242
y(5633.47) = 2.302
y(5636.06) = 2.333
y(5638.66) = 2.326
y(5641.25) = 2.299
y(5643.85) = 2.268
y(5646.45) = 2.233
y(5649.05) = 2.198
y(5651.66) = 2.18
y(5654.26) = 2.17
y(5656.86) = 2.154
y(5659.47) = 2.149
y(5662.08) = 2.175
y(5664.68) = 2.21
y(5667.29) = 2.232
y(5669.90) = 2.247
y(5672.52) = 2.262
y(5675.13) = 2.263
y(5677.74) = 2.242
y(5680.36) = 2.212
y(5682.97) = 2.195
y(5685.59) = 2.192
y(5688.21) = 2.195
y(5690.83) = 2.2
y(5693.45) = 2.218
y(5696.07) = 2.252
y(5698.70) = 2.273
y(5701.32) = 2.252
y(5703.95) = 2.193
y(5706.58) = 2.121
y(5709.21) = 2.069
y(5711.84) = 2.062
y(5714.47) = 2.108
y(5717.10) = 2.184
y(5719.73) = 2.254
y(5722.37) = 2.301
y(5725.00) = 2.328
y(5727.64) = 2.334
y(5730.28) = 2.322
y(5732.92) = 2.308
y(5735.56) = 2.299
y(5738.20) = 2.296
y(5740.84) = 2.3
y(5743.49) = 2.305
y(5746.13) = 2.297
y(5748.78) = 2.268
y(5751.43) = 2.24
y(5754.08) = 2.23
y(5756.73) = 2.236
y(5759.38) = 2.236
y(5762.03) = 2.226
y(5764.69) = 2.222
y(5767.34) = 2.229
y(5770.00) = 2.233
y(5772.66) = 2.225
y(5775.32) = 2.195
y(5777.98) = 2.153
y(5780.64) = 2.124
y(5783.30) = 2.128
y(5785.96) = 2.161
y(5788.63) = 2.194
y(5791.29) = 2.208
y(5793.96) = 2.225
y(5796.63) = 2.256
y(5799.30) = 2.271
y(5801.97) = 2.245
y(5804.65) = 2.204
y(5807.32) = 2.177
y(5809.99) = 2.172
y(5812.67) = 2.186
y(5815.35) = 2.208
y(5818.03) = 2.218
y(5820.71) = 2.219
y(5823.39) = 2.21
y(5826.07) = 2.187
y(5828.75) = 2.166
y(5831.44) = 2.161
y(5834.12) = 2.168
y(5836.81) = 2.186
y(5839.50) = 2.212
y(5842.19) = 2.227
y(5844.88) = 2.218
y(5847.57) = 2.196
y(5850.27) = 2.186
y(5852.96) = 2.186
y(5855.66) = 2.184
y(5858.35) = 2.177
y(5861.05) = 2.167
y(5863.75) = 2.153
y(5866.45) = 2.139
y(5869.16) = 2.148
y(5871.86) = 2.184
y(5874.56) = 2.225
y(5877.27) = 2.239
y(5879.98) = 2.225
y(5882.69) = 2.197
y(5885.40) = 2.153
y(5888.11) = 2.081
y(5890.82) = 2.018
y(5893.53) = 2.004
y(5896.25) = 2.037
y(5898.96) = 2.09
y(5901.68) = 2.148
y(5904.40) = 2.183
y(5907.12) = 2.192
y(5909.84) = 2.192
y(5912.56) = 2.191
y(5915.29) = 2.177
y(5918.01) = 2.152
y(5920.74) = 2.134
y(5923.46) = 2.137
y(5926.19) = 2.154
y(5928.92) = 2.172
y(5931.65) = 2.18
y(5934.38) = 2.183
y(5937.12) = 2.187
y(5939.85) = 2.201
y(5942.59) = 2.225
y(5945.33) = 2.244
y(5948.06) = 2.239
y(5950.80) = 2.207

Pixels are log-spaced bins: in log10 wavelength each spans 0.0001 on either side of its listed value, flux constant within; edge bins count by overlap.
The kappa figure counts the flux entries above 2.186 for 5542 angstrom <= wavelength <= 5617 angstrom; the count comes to 18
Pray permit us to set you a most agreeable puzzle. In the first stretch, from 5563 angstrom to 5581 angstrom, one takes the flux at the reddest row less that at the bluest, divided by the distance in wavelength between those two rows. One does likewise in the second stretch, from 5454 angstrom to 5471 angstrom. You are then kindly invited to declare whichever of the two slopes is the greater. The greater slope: 0.018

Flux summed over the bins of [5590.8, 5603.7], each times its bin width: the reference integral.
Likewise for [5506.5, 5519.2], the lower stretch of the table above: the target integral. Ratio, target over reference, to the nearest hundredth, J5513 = 1.04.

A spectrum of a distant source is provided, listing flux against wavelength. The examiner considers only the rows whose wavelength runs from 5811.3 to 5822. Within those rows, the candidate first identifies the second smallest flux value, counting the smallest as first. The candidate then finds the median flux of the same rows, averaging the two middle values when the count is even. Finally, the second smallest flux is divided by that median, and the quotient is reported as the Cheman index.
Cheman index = 0.998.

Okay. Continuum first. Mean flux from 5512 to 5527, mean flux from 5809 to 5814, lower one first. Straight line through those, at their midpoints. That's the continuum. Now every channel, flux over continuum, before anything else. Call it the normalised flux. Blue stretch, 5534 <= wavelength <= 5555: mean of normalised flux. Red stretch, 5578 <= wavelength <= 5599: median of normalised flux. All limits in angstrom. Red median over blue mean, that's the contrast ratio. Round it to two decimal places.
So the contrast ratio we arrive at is 0.94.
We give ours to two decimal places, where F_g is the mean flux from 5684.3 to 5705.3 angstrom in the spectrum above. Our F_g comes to 2.22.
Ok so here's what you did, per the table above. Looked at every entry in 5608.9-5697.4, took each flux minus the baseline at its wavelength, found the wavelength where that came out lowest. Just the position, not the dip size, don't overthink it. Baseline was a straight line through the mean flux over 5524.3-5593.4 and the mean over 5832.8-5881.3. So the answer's 5617.92 angstrom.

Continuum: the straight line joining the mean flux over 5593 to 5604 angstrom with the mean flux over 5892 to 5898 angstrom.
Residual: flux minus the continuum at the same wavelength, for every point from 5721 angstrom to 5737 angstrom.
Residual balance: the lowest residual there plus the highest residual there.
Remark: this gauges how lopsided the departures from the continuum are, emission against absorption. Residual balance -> 0.42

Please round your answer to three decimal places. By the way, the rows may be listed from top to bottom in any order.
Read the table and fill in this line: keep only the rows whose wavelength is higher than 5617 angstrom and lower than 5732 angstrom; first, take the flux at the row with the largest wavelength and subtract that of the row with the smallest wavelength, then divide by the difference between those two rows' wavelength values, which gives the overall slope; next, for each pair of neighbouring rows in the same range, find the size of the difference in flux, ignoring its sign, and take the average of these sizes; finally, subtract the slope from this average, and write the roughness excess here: 0.025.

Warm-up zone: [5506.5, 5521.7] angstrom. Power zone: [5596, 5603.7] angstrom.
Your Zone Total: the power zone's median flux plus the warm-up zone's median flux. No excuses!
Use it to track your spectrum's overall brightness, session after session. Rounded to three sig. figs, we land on 4.44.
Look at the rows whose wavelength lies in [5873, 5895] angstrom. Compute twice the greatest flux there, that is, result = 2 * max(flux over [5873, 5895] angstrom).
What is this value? 4.48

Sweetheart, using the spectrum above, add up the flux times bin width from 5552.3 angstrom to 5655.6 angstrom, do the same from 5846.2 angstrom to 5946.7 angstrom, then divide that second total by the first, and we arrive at 0.9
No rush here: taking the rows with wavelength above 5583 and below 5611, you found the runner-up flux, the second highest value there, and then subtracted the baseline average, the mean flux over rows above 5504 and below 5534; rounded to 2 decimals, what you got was 0.03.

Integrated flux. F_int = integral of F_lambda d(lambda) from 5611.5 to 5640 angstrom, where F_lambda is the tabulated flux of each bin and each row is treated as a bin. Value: 62.9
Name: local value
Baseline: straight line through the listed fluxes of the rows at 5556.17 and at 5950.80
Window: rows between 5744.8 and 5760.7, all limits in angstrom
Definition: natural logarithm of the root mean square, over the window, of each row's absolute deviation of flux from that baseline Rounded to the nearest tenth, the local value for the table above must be -3.8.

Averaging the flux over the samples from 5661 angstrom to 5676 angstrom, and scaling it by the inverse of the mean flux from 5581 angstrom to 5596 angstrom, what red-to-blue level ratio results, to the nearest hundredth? 1.01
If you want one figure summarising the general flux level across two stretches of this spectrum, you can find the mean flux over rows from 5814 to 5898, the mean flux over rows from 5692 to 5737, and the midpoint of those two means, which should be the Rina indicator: 2.20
